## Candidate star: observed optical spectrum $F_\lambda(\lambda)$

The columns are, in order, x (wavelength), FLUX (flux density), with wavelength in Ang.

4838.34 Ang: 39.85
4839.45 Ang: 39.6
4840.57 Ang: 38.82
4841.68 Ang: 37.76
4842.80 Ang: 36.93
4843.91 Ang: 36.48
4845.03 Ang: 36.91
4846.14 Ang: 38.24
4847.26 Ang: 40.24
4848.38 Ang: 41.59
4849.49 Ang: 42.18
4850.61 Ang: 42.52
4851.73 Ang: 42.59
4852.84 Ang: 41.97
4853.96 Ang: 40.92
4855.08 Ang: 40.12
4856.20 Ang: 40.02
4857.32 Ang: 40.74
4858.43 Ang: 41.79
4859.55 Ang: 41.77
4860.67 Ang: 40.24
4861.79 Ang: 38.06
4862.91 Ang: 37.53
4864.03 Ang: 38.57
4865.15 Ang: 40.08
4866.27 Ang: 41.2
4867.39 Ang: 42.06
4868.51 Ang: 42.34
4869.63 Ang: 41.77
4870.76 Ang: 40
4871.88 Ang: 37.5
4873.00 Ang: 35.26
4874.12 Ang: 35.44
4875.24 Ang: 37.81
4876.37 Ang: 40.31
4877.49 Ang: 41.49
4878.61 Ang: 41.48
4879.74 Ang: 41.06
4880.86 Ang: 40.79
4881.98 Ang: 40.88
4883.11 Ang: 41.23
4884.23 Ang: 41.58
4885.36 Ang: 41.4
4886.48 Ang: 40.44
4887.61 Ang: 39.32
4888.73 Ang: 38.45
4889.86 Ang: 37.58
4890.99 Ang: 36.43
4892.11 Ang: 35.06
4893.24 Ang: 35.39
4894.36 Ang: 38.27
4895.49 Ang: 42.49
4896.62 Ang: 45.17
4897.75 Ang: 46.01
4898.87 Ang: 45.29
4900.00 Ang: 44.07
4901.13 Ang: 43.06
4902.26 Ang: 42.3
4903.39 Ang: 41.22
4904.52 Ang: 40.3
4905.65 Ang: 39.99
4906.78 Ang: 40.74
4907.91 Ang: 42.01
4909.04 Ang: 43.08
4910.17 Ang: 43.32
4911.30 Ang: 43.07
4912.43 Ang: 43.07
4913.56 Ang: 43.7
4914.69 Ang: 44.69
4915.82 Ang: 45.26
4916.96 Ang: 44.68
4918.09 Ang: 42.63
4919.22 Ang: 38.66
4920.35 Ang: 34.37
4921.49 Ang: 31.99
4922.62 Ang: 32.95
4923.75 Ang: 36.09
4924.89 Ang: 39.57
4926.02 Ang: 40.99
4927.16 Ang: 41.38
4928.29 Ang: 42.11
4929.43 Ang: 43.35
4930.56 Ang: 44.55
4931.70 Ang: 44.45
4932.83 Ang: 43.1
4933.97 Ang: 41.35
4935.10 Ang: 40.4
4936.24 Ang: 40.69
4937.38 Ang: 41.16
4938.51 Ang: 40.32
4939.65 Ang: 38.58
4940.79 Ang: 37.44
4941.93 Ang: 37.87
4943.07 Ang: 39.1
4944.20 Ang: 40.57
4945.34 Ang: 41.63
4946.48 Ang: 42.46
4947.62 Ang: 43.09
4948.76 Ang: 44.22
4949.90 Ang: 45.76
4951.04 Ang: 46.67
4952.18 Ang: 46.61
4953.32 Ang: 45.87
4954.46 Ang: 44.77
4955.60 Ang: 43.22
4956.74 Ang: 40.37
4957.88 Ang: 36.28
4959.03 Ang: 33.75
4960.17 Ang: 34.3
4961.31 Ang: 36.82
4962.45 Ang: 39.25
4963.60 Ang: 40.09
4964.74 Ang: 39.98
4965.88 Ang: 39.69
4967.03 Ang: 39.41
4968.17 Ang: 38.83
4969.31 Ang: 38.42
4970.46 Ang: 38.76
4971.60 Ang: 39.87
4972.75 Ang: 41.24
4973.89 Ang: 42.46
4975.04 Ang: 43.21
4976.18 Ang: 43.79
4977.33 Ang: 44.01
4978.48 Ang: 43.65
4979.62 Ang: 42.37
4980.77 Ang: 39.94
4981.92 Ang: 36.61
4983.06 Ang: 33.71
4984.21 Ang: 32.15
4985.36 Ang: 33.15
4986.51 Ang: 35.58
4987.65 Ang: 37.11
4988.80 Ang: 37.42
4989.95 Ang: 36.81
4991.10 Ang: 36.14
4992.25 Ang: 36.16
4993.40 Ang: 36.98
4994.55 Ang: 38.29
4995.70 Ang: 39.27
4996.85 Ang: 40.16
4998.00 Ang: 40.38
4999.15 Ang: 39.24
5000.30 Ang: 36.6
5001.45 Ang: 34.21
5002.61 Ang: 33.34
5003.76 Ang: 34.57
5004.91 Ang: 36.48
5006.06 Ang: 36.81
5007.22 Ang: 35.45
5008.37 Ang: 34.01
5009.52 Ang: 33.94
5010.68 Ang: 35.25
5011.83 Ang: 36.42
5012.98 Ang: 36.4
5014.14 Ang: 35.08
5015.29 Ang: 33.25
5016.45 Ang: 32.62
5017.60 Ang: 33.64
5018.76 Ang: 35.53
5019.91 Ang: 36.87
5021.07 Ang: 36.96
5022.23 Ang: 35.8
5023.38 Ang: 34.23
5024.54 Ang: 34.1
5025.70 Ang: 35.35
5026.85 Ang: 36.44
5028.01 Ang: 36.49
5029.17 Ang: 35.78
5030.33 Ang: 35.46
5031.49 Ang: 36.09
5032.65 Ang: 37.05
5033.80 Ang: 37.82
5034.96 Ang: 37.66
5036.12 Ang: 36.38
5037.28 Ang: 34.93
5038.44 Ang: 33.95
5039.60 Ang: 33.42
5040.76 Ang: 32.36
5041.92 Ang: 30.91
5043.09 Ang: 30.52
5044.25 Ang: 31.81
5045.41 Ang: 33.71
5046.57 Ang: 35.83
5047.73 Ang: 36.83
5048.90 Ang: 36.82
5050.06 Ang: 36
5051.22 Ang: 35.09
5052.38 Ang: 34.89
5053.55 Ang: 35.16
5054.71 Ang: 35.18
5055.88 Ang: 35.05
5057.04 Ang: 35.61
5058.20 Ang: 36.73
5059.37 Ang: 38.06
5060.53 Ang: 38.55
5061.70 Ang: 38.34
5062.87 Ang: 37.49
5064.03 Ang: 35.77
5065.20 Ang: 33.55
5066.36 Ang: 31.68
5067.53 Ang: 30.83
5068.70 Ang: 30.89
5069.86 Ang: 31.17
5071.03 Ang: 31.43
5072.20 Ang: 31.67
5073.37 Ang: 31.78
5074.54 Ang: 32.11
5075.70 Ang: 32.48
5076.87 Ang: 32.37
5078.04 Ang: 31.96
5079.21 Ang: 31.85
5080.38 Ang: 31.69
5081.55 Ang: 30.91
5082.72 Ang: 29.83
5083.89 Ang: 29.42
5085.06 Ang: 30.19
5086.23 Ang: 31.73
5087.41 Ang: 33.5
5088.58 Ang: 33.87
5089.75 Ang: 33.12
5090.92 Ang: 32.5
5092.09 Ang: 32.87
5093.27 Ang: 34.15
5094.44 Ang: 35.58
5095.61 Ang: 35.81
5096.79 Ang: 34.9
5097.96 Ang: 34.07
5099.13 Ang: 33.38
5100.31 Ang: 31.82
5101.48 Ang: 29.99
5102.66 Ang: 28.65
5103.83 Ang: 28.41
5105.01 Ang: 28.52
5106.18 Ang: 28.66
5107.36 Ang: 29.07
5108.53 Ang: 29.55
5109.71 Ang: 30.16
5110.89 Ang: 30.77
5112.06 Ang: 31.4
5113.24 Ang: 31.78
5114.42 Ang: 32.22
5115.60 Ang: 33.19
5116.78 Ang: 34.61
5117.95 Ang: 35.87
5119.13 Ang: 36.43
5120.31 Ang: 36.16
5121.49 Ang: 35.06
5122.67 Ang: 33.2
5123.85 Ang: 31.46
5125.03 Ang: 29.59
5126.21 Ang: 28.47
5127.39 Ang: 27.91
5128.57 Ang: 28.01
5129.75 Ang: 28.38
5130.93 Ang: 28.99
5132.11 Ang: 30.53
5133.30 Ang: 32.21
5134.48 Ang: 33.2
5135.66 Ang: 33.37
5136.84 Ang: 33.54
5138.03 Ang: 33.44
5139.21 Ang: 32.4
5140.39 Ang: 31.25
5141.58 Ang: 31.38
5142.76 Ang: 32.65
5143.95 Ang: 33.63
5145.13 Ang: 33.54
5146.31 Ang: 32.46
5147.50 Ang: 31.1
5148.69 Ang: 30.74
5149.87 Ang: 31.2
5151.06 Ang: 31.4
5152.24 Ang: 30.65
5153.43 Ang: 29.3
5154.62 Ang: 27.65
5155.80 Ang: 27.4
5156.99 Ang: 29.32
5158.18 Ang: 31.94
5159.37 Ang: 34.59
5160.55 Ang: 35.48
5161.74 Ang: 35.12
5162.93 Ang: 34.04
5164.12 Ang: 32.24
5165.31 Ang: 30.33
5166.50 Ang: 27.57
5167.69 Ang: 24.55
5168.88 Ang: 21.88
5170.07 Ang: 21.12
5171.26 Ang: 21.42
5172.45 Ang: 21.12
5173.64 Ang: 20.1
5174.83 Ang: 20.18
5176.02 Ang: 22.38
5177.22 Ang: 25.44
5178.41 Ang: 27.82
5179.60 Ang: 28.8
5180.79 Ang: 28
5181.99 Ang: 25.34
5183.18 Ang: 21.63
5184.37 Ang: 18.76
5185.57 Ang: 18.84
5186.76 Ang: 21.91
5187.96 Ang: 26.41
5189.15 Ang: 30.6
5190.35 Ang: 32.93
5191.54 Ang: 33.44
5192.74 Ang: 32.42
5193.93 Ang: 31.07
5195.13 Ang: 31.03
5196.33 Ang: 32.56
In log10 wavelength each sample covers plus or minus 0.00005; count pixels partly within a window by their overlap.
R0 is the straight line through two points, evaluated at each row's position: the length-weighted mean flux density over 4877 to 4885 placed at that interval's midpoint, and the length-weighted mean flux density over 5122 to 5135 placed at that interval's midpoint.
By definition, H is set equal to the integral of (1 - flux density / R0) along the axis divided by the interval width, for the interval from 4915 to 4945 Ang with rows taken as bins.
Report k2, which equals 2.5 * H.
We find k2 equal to -0.07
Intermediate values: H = -0.030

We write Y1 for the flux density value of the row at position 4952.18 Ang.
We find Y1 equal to 46.61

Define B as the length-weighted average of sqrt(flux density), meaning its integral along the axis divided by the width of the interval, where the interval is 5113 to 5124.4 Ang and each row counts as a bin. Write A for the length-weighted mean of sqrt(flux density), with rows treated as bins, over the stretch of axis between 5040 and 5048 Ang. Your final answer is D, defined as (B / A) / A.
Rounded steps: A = 5.7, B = 5.83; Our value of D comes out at 0.177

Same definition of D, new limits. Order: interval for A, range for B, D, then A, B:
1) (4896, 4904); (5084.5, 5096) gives 0.132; 6.6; 5.77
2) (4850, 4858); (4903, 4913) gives 0.157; 6.4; 6.47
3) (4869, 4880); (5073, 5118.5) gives 0.144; 6.3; 5.65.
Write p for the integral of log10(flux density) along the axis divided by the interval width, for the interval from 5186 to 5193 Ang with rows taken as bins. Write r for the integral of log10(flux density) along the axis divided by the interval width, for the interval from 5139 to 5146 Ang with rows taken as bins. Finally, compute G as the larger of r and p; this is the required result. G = 1.51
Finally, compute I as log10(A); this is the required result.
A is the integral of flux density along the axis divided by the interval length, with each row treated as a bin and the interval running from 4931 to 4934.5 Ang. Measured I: 1.63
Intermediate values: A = 43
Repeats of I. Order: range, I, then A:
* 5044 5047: 1.53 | 34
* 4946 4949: 1.64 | 43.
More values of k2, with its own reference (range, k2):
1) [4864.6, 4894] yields 0.11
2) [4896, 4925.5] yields -0.10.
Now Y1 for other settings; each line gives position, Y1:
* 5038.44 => 33.95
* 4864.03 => 38.57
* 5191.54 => 33.44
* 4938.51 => 40.32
